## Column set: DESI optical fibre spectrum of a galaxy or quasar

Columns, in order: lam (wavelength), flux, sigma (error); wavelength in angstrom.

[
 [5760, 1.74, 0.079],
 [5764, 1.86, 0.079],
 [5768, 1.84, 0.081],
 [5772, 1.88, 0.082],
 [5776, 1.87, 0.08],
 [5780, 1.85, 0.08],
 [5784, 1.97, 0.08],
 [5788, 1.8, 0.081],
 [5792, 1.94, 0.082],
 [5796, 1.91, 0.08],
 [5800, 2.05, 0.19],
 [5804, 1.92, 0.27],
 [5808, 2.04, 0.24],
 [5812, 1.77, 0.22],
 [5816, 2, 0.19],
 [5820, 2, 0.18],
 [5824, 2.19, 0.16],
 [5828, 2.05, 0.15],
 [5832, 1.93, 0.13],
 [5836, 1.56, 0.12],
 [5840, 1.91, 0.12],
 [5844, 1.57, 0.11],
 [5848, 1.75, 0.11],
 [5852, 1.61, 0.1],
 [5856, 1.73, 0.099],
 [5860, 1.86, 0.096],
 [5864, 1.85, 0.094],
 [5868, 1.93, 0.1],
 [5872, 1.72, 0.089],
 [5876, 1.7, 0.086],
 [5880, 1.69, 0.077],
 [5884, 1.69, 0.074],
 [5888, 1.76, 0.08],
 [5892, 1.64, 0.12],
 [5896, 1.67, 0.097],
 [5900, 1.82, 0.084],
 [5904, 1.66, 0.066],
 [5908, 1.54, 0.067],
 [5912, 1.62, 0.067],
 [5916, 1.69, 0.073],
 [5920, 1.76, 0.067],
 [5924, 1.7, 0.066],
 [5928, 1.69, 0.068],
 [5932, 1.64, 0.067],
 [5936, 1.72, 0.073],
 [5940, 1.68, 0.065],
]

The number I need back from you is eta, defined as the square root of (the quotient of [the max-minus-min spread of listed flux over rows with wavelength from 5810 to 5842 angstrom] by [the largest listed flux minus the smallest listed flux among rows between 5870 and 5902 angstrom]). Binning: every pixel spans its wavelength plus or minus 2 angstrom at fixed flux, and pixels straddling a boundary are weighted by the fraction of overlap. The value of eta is 1.9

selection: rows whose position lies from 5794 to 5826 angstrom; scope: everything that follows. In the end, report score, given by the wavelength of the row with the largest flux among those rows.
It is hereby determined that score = 5824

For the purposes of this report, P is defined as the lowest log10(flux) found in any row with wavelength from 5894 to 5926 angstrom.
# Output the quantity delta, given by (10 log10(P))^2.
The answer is 53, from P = 0.19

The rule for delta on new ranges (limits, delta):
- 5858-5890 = 41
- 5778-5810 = 35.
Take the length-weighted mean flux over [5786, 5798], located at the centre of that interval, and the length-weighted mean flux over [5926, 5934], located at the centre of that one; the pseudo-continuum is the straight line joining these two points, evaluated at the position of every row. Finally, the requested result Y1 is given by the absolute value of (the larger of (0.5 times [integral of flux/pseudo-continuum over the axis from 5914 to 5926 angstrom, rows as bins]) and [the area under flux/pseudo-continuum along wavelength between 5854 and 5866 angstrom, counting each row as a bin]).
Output 12.3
